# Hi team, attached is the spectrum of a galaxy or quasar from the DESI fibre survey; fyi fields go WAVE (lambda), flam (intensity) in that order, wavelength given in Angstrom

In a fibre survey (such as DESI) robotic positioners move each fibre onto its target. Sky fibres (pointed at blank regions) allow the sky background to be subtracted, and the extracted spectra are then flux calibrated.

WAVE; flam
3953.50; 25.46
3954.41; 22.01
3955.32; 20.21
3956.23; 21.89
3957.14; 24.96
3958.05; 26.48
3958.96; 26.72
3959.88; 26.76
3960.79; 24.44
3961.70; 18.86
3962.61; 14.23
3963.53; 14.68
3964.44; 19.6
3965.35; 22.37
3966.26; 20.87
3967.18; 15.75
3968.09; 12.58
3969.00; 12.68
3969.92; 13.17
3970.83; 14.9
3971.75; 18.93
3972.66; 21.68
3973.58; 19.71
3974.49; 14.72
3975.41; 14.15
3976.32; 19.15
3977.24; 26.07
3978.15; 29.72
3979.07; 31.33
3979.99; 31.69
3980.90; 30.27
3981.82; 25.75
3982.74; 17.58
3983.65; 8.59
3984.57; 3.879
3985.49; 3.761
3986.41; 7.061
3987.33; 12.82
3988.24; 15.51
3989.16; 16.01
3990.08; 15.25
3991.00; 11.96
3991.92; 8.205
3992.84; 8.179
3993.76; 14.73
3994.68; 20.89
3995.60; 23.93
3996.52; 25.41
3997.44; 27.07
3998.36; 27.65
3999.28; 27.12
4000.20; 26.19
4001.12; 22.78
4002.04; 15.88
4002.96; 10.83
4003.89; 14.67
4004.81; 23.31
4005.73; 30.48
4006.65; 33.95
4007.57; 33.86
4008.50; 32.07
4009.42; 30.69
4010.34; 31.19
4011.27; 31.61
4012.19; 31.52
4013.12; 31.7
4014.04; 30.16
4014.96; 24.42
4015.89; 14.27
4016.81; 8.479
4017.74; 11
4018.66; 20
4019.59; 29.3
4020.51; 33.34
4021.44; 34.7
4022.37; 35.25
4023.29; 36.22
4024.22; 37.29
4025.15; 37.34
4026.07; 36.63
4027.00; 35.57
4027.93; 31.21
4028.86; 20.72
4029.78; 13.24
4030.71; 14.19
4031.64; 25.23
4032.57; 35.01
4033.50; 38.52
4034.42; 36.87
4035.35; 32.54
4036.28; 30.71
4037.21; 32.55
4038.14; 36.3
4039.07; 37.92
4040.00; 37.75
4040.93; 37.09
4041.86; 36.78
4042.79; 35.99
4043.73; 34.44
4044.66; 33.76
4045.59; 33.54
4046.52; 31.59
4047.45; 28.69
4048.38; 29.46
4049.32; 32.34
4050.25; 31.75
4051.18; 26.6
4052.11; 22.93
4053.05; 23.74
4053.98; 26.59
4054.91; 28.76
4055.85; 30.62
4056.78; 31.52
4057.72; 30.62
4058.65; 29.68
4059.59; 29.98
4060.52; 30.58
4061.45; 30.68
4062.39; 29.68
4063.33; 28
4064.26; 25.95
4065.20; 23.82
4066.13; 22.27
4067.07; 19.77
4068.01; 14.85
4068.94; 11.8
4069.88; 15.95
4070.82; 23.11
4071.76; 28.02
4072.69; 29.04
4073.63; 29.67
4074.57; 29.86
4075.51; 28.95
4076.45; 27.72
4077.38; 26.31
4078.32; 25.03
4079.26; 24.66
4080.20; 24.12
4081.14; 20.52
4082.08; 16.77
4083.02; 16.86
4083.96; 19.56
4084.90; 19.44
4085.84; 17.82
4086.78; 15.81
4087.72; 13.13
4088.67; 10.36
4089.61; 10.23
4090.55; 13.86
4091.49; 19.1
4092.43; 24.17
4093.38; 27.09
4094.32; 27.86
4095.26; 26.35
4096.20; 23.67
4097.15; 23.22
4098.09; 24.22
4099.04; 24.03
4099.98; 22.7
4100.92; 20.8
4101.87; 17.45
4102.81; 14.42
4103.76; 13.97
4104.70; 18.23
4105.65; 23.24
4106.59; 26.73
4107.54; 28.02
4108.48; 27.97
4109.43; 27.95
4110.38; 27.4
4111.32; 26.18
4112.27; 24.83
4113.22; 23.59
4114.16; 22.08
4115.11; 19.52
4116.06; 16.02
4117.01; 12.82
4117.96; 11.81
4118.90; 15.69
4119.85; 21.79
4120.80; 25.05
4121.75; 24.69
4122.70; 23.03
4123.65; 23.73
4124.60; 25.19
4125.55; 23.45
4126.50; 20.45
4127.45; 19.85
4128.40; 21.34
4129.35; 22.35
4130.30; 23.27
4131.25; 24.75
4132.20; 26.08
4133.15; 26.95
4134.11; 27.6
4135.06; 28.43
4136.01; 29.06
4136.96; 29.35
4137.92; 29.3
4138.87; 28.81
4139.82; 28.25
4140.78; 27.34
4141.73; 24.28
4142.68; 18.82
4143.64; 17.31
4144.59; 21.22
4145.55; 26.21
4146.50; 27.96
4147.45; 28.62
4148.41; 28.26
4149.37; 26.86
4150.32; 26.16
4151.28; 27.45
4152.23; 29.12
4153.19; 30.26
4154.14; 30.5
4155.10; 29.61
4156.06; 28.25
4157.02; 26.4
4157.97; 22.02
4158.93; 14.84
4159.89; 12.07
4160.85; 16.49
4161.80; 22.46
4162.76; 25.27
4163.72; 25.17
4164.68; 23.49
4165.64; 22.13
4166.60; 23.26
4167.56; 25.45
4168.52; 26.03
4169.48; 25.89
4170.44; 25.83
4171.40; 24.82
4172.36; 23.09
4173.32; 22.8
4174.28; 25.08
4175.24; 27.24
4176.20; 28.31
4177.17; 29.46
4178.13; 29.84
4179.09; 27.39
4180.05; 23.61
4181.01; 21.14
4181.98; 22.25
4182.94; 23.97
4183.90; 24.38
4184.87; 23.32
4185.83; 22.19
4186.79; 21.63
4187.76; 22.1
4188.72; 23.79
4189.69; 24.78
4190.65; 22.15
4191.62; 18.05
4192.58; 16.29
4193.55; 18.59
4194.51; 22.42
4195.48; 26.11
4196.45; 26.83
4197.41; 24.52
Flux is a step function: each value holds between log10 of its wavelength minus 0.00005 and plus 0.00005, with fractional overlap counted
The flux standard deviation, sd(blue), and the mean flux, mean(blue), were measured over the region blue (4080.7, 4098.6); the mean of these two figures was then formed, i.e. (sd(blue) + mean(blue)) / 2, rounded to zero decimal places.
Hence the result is 12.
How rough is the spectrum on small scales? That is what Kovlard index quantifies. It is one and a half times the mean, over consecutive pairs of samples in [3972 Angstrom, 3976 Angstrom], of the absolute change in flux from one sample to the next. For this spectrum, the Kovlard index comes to 3.8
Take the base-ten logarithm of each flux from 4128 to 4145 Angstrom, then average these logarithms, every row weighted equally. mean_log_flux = 1.40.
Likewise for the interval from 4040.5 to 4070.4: 1.44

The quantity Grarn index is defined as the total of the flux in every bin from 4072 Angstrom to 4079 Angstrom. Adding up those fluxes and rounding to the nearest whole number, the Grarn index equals 197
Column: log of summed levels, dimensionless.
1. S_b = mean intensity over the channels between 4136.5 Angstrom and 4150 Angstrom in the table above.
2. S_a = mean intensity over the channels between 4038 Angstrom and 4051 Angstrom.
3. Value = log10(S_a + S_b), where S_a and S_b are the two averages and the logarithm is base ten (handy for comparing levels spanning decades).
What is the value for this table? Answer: 1.78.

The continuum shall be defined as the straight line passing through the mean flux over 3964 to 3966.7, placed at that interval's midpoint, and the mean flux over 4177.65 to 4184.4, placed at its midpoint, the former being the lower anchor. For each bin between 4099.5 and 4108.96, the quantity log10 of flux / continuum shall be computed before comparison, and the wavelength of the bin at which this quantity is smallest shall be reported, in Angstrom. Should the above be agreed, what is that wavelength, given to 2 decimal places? 4103.76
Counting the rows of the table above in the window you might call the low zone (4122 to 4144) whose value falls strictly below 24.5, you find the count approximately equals 11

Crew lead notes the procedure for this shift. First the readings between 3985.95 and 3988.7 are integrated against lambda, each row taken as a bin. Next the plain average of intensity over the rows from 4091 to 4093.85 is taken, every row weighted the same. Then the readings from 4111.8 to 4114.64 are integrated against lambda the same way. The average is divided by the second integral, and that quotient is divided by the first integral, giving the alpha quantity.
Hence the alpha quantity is 0.011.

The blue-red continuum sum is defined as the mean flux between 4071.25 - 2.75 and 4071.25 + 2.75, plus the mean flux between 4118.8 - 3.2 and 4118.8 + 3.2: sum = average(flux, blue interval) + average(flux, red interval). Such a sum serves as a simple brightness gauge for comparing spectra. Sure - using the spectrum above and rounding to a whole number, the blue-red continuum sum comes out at 41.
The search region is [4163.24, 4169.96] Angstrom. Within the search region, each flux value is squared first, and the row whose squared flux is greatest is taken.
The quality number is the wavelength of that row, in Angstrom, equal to 4168.52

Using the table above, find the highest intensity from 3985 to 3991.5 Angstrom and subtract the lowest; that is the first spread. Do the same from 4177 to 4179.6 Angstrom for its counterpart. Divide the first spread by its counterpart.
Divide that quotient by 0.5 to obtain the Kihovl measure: 10.0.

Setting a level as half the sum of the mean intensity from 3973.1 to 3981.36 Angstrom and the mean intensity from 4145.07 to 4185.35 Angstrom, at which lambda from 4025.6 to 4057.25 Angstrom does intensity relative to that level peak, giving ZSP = 4033.50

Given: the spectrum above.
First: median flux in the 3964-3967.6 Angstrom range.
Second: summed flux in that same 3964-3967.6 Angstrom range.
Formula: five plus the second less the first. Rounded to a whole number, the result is 63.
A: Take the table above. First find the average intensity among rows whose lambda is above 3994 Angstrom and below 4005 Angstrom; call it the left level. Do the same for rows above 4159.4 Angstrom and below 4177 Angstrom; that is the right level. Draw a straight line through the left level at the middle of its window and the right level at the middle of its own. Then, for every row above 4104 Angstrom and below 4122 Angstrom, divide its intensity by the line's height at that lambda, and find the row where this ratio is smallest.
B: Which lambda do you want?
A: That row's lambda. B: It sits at 4117.96 Angstrom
